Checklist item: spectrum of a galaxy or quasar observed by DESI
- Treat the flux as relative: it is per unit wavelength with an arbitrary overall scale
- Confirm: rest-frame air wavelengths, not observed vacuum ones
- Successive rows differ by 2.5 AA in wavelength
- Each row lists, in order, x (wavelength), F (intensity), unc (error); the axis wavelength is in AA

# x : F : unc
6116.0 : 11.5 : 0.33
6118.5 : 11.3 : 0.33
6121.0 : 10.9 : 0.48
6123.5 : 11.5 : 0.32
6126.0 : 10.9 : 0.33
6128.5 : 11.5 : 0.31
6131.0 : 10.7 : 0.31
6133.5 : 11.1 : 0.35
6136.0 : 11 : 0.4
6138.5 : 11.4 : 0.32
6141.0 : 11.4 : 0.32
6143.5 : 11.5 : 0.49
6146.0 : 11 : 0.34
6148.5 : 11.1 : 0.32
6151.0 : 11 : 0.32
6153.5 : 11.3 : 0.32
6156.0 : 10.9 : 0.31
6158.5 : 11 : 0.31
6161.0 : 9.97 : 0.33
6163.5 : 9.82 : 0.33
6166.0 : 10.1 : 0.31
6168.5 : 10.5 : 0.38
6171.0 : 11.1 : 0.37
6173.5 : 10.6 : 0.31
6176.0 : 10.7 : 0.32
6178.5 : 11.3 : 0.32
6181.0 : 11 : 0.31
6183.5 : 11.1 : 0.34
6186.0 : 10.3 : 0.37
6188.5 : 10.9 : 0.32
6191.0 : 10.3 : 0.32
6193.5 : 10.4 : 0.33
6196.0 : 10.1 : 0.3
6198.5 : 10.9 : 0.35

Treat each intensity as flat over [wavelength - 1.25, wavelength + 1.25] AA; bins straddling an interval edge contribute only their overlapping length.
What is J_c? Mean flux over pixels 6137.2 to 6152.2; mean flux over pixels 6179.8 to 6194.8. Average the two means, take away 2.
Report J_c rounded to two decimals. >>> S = 8.95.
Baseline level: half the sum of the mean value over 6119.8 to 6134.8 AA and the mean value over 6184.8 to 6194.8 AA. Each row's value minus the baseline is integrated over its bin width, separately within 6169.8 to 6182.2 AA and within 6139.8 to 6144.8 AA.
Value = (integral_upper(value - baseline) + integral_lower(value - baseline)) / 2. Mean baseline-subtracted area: 3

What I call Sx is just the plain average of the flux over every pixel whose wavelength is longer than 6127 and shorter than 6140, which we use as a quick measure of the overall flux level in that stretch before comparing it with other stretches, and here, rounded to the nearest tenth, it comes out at 11.1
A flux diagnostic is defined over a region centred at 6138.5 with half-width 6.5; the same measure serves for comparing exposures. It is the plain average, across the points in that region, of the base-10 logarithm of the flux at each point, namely 1.05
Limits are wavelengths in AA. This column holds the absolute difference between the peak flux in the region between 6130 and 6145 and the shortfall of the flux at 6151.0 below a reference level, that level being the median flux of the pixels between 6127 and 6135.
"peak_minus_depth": 11.4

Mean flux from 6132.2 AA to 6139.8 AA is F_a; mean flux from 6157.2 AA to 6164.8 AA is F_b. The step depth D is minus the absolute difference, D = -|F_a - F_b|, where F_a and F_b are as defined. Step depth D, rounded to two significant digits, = -0.90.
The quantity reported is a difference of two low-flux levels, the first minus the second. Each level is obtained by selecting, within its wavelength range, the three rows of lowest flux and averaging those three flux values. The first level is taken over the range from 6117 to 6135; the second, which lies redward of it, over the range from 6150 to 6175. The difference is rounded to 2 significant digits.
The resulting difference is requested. 0.87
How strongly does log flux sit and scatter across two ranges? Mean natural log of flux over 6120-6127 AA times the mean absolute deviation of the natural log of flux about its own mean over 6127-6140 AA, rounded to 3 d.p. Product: 0.053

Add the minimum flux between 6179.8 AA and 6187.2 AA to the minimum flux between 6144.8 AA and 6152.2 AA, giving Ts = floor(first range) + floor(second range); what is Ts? 21.3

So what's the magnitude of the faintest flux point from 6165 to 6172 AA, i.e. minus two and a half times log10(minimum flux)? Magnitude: -2.51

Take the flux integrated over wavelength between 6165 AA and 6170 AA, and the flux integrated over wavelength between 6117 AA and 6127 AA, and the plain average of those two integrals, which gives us 82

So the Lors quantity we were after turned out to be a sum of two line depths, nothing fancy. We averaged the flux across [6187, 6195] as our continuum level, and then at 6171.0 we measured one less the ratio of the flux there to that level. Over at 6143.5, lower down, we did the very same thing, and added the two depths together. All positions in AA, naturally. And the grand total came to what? -0.15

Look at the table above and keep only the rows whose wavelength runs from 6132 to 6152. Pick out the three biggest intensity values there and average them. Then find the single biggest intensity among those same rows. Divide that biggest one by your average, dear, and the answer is 1.006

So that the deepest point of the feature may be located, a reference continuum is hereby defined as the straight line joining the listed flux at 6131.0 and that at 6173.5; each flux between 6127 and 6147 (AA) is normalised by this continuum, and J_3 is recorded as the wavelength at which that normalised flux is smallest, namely 6131.0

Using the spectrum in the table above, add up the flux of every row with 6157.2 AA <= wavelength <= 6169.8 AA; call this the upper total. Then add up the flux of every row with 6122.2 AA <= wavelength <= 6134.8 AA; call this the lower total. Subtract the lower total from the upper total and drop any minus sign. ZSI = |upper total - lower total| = 4.3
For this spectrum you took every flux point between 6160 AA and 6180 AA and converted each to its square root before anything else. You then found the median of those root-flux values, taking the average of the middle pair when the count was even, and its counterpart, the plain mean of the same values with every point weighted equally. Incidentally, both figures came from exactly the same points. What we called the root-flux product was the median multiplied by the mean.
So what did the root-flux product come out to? 10.5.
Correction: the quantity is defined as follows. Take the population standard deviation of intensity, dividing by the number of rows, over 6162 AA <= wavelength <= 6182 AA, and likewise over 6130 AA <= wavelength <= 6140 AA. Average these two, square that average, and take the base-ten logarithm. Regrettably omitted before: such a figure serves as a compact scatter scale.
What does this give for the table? -0.89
